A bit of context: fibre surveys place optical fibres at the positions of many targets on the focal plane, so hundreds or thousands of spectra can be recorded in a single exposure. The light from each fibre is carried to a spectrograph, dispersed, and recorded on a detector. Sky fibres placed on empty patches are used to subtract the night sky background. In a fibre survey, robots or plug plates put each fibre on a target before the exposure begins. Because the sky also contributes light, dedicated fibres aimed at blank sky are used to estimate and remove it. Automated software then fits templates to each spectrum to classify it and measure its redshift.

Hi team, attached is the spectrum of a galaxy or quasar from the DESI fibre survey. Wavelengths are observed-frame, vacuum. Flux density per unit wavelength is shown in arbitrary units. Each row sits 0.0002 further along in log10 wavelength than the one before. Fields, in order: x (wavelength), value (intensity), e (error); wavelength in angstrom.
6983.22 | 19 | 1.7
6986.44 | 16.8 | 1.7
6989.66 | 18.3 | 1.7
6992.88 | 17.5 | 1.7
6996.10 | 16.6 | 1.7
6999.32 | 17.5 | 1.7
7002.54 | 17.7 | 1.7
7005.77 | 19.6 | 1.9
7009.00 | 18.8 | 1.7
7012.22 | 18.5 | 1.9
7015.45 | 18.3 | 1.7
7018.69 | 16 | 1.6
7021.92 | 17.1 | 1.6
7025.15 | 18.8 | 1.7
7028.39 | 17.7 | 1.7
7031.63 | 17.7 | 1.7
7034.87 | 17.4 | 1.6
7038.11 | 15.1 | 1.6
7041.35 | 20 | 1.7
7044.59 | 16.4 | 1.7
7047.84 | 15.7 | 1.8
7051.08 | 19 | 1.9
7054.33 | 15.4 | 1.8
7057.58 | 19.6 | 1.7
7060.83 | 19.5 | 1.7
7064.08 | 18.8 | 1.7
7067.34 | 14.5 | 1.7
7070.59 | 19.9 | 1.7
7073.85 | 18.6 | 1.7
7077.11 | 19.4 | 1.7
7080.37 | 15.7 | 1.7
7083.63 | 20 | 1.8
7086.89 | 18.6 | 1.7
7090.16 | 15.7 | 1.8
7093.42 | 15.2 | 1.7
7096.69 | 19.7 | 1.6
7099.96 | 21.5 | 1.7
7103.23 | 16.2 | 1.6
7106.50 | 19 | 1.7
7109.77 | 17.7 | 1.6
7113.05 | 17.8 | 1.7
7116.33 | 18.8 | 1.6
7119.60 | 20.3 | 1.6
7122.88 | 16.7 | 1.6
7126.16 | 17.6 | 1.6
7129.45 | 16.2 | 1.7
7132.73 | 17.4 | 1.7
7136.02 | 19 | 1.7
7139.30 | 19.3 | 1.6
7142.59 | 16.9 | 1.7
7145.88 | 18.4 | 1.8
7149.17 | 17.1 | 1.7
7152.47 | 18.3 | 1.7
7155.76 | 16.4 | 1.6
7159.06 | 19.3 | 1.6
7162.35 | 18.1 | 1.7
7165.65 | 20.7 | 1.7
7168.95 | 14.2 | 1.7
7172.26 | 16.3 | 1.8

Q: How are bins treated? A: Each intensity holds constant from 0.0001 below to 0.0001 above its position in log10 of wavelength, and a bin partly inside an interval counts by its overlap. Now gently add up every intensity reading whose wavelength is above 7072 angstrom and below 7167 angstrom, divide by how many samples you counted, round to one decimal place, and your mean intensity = 18.1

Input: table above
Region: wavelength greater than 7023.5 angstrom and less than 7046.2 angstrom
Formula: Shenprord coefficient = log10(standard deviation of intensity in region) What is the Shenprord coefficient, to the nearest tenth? 0.2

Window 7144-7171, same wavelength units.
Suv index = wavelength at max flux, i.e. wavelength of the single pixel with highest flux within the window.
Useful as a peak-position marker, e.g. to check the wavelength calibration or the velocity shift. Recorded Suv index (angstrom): 7165.65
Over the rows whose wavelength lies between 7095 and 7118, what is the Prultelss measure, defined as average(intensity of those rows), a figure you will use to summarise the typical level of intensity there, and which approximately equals 18.7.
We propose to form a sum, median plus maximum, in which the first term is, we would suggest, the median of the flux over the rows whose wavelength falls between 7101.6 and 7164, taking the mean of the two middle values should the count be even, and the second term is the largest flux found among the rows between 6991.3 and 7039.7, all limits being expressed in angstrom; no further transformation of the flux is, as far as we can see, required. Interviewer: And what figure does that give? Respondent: 37.4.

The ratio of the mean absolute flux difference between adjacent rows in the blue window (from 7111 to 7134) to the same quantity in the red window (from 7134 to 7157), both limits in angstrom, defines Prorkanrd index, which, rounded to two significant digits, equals 1.1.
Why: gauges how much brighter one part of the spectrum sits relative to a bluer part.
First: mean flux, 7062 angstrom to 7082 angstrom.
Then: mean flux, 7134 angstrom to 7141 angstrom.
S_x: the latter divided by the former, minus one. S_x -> 0.07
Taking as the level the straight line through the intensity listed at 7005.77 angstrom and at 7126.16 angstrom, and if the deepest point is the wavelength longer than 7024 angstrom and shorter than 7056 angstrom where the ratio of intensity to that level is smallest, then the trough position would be 7038.11 angstrom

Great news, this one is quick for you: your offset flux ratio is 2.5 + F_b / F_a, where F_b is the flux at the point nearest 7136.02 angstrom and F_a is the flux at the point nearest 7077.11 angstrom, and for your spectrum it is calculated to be 3.48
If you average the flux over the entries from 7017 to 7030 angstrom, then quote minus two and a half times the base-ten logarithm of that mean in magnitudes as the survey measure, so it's -3.101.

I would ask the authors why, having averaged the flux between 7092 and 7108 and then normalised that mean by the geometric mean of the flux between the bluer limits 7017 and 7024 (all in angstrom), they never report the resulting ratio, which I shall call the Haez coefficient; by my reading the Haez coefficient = 1.11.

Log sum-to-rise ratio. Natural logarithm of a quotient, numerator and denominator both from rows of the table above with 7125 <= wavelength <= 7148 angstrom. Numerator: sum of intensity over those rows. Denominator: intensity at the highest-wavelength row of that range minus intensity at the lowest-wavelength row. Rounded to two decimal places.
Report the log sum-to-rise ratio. 5.05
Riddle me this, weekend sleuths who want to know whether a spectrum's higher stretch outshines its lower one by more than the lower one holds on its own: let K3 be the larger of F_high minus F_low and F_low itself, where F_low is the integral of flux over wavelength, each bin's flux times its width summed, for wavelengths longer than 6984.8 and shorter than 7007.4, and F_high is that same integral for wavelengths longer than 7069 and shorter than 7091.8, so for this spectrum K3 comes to 400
